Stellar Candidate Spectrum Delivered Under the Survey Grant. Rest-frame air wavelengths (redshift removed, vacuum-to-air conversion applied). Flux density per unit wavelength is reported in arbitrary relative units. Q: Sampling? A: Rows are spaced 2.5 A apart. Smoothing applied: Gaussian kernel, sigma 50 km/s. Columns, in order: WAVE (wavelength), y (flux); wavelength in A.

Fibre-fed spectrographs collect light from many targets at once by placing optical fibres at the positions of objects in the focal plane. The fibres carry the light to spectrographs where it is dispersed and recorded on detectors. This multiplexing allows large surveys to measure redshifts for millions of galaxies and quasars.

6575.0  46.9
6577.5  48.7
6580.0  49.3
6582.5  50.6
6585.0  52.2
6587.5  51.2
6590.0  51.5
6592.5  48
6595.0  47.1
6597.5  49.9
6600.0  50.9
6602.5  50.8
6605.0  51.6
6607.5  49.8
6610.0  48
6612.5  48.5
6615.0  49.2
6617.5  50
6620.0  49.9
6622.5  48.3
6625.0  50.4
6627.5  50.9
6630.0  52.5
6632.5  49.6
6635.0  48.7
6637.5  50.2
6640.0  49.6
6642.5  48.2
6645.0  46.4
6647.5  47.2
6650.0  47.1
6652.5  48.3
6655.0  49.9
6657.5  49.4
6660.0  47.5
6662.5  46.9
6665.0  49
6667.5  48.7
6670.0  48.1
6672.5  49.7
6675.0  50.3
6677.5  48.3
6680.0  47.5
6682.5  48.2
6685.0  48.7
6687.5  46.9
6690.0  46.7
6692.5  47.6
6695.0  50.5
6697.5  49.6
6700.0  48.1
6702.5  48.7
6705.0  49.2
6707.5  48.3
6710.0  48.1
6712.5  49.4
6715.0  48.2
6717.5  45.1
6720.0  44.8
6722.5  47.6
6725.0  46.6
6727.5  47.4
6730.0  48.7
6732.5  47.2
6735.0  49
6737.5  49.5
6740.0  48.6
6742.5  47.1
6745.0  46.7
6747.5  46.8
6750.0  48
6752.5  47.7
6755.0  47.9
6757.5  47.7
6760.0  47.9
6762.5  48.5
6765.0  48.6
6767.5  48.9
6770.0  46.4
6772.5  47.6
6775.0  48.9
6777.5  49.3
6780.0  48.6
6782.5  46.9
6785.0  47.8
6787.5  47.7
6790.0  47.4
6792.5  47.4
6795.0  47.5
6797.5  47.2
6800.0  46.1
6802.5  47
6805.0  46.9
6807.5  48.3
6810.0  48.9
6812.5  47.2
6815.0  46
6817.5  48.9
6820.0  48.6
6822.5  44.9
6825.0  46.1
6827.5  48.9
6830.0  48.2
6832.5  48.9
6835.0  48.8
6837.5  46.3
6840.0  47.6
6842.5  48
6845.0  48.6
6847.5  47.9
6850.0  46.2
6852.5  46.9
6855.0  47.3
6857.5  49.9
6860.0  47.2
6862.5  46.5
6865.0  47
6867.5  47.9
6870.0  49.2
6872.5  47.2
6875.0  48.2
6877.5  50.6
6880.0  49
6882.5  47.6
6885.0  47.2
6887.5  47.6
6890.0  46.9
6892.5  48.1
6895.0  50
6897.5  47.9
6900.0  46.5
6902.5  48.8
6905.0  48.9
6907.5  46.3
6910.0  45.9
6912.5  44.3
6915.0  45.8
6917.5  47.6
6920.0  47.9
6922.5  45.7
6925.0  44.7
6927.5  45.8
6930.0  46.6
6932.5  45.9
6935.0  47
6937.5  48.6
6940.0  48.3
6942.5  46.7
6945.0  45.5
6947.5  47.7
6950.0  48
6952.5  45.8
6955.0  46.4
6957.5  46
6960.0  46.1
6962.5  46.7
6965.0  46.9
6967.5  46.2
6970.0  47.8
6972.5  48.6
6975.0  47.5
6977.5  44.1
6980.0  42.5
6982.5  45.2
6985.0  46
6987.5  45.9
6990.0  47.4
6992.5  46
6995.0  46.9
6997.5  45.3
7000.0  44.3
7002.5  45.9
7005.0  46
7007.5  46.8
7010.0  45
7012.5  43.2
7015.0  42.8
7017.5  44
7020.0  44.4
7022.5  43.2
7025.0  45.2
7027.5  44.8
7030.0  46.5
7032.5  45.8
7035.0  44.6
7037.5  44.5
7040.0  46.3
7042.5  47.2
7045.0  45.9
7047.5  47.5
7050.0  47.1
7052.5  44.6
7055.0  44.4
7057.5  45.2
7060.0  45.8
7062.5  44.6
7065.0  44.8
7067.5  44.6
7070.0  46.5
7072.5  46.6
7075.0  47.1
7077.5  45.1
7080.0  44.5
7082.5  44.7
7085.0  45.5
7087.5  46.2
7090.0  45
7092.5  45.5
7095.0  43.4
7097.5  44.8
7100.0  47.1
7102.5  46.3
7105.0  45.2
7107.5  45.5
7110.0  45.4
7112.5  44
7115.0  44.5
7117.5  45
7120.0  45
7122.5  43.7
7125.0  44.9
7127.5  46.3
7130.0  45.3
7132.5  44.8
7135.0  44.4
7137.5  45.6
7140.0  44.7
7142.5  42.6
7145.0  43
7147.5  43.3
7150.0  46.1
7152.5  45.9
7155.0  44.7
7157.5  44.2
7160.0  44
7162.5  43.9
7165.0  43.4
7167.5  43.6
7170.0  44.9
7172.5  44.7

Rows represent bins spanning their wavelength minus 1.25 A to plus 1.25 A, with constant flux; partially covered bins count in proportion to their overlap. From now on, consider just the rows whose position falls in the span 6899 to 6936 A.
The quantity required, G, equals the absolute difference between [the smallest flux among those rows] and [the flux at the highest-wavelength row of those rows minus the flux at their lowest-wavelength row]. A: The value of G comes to 43.8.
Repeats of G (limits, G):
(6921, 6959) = 44.4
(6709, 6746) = 46.2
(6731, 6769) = 45.0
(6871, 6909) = 47.2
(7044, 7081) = 45.8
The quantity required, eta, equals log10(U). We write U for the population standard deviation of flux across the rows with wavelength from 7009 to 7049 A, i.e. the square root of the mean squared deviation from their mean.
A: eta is 0.13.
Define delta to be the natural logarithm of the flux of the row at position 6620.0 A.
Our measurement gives 3.910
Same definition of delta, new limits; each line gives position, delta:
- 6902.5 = 3.888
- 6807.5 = 3.877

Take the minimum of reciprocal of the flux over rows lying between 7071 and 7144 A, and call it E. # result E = 0.0212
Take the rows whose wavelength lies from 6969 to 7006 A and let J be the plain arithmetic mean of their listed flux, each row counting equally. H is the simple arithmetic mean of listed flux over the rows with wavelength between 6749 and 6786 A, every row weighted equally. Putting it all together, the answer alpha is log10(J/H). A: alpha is -0.0193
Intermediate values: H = 48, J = 46.0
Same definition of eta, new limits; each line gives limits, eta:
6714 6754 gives 0.10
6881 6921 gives 0.13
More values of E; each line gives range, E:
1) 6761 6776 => 0.0204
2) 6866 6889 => 0.0198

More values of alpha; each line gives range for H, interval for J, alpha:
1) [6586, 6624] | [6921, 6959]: -0.0277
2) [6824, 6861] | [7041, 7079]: -0.0184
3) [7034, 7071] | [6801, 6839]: 0.0188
